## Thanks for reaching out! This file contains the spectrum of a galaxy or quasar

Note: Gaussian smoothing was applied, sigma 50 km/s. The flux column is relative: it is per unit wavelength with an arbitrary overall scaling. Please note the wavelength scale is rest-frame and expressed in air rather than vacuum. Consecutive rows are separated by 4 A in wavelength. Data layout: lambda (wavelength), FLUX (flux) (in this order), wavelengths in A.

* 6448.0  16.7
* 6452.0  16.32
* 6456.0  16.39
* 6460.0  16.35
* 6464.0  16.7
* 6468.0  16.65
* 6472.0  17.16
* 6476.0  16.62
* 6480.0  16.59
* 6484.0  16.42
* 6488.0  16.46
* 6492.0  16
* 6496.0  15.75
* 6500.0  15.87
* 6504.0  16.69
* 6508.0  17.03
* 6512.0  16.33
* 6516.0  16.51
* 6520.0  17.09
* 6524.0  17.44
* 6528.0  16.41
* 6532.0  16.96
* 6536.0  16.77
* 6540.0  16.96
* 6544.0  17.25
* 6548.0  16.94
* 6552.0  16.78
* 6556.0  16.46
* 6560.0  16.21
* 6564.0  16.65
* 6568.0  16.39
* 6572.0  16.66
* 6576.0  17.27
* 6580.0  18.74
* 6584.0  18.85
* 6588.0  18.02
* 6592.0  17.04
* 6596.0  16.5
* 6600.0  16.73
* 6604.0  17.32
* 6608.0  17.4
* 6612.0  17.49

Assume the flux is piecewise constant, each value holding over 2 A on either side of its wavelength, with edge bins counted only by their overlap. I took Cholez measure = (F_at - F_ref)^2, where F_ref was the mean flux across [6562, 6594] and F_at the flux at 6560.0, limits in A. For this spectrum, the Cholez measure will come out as 1.5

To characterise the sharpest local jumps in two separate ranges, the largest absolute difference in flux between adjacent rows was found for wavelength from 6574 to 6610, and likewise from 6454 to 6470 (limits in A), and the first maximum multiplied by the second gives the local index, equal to 0.51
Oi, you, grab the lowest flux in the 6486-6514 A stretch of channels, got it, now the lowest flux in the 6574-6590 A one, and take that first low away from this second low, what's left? 1.52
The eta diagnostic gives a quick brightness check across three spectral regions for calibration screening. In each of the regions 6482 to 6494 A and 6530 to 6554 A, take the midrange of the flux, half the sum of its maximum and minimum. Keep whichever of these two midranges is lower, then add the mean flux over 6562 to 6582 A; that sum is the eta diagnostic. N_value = 33.4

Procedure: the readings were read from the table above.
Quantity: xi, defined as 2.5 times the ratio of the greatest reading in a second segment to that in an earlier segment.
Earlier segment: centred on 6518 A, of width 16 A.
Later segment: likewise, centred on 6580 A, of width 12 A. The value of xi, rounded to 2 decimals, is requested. 2.70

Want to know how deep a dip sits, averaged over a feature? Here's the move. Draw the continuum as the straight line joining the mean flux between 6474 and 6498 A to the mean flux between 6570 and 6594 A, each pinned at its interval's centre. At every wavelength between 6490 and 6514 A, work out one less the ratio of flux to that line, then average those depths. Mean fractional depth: 0.016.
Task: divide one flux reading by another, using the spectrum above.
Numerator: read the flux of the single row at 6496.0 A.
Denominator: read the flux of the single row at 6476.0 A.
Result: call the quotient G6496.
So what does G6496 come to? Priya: 0.95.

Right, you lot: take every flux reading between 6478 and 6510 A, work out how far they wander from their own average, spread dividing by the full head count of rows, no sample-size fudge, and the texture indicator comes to 0.41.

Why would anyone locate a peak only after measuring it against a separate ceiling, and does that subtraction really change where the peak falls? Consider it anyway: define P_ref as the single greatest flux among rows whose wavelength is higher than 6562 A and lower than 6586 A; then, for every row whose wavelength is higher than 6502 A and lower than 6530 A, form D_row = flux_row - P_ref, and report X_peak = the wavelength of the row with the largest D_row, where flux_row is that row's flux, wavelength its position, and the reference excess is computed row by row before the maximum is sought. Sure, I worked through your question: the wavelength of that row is 6524.0 A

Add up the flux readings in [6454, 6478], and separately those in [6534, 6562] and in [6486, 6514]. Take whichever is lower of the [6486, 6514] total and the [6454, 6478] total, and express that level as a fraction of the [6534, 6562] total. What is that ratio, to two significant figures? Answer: 0.85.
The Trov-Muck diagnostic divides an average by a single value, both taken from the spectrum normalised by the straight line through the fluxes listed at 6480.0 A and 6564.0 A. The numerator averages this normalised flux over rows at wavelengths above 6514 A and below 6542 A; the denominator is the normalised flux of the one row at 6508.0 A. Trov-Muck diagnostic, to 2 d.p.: 0.99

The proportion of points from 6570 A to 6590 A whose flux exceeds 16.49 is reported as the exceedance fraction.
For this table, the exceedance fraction 1.0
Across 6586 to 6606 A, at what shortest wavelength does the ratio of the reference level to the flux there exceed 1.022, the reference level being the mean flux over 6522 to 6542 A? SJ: 6596.0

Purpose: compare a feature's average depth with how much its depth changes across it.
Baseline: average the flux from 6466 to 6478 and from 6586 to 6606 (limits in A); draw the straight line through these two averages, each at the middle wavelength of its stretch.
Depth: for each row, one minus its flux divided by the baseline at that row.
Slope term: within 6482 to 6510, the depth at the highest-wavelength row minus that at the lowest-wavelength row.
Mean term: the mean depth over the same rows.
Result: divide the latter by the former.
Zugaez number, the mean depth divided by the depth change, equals -1.0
